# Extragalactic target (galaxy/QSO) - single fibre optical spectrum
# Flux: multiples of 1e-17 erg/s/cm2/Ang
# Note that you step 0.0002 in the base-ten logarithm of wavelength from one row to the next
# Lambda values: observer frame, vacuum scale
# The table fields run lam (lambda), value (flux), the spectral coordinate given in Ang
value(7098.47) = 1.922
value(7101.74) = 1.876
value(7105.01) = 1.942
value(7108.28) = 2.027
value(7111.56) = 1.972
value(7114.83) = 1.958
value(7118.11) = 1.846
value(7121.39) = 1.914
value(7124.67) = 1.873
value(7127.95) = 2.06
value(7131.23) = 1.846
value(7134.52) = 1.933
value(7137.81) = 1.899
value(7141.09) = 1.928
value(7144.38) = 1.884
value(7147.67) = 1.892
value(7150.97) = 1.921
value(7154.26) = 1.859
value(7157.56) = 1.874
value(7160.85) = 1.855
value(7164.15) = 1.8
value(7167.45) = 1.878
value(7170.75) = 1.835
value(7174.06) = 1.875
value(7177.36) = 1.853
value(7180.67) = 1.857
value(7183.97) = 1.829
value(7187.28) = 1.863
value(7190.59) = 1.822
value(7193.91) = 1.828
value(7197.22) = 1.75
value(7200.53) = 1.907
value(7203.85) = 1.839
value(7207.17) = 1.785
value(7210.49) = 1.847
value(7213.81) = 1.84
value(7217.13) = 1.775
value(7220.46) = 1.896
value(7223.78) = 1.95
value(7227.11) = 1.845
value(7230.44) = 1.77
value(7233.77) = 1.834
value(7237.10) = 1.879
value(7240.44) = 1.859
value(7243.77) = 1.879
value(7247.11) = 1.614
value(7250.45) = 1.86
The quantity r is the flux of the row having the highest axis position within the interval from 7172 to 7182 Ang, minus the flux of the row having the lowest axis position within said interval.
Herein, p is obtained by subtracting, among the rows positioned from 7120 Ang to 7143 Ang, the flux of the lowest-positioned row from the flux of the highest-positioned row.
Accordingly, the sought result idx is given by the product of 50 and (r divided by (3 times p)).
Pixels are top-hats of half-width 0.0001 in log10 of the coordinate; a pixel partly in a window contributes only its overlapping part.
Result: -21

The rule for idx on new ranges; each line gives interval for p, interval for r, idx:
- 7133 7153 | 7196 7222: -203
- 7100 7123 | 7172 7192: -23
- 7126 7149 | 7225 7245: -3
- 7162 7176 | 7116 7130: 48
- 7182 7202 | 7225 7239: 7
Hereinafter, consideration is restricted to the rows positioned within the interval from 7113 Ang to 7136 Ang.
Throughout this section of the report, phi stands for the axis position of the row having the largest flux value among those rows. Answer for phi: 7127.95 Ang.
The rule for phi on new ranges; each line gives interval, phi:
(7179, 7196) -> 7187.28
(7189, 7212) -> 7200.53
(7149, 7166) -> 7150.97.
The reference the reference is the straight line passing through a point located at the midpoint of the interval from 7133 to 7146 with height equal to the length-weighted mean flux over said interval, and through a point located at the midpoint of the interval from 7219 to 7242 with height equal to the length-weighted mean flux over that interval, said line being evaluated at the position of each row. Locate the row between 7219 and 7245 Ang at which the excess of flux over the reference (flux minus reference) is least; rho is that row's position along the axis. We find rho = 7230.44 Ang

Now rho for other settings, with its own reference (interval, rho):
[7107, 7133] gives 7118.11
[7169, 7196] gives 7190.59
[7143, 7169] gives 7164.15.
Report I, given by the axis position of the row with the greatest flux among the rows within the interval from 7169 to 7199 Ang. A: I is 7174.06 Ang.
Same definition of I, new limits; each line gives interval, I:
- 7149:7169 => 7150.97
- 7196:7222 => 7200.53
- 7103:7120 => 7108.28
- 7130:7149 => 7134.52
